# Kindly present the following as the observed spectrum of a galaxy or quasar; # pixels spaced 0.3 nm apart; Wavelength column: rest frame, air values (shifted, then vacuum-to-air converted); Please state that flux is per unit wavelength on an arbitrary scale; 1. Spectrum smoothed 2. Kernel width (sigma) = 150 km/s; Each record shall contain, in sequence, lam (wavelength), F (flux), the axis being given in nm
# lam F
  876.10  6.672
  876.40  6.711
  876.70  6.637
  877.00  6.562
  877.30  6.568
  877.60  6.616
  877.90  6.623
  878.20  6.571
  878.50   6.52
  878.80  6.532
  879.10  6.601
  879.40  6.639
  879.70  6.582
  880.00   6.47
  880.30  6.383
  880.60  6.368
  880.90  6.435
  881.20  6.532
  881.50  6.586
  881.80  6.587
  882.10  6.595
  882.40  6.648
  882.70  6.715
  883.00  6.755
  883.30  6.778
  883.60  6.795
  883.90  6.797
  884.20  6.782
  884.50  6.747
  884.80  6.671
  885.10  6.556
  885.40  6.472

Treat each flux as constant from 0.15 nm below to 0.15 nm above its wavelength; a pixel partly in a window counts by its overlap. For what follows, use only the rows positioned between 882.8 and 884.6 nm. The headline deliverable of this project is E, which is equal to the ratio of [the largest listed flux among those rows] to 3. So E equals 2.27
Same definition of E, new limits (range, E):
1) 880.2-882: 2.20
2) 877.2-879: 2.21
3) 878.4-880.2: 2.21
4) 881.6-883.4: 2.26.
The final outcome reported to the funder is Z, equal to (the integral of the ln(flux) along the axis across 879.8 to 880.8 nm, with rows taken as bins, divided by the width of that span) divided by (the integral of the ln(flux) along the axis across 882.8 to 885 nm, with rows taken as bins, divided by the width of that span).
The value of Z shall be 0.97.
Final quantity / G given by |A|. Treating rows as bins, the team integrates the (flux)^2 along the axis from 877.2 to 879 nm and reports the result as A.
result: 78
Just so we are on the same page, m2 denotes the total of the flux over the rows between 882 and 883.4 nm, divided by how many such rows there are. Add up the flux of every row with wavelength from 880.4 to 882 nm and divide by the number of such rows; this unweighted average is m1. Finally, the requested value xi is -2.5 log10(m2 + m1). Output -2.80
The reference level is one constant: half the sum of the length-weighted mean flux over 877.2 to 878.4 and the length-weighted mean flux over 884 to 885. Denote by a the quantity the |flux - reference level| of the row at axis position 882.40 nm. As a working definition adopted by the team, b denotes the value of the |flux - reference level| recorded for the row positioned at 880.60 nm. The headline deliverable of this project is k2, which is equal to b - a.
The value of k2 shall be 0.28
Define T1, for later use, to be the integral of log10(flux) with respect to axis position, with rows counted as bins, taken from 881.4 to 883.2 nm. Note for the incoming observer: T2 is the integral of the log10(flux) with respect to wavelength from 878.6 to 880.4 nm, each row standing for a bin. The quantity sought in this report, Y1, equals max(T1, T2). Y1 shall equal 1.48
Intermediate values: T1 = 1.48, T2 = 1.47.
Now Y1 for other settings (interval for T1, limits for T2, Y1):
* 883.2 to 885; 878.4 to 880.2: 1.49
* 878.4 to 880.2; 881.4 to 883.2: 1.48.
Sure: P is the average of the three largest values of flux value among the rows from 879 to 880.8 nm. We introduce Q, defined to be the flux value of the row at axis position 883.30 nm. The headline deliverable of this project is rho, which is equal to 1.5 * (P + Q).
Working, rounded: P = 6.607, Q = 6.778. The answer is 20.1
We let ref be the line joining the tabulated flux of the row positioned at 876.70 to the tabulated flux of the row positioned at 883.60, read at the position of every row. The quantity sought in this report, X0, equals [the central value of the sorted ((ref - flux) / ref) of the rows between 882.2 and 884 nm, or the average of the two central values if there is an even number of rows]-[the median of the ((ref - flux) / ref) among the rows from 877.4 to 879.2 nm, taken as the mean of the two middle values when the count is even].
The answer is -0.01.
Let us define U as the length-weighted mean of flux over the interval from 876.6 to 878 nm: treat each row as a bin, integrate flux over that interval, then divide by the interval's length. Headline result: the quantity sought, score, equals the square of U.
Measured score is 43.5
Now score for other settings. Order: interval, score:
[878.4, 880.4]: 42.7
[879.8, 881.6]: 41.8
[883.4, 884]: 46.2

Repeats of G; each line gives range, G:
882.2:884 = 82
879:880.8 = 76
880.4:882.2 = 76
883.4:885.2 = 82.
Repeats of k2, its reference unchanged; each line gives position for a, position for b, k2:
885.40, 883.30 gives -0.07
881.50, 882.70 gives -0.02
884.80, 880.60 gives 0.28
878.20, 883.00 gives 0.01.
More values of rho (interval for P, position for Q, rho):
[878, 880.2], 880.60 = 19.5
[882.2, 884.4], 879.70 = 20.1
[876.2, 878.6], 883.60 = 20.2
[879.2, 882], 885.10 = 19.7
